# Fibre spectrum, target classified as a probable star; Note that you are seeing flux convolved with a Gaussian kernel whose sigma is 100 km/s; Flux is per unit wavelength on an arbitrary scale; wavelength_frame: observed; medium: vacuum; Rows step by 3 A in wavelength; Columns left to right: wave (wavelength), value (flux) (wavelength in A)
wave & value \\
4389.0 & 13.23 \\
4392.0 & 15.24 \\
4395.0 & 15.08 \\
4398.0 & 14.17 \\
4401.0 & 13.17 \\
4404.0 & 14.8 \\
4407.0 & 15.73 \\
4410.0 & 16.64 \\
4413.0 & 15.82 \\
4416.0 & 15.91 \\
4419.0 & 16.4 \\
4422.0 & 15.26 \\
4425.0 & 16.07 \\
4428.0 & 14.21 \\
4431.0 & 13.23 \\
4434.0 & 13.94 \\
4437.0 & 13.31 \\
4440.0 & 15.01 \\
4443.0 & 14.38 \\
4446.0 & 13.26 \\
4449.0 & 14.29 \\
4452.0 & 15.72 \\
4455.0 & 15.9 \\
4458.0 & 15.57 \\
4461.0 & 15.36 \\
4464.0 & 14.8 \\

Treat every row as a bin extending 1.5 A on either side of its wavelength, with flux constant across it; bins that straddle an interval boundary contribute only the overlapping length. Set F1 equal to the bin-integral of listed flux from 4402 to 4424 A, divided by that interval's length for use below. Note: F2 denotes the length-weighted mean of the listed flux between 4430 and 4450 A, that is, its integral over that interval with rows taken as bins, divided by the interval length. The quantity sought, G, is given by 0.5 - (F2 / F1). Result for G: -0.385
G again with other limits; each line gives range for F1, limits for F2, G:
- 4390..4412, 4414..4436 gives -0.502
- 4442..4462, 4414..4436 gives -0.504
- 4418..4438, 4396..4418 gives -0.540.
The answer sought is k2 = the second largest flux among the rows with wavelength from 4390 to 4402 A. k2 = 15.08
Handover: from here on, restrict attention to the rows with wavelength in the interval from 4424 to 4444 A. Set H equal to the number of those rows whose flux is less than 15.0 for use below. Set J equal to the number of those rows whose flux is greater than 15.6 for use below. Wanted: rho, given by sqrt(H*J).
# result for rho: 2.24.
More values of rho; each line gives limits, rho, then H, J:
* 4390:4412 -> 2.45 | 3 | 2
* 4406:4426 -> 0.00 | 0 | 6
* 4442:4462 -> 2.45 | 3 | 2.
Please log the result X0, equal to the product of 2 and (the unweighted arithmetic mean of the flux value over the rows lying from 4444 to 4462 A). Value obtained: 30.0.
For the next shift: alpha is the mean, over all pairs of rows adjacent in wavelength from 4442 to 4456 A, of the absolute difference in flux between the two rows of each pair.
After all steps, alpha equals 0.94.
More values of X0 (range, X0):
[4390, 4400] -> 29.7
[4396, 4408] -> 28.9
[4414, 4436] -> 30.0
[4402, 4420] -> 31.8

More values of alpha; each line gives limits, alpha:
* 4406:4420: 0.58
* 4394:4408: 1.12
